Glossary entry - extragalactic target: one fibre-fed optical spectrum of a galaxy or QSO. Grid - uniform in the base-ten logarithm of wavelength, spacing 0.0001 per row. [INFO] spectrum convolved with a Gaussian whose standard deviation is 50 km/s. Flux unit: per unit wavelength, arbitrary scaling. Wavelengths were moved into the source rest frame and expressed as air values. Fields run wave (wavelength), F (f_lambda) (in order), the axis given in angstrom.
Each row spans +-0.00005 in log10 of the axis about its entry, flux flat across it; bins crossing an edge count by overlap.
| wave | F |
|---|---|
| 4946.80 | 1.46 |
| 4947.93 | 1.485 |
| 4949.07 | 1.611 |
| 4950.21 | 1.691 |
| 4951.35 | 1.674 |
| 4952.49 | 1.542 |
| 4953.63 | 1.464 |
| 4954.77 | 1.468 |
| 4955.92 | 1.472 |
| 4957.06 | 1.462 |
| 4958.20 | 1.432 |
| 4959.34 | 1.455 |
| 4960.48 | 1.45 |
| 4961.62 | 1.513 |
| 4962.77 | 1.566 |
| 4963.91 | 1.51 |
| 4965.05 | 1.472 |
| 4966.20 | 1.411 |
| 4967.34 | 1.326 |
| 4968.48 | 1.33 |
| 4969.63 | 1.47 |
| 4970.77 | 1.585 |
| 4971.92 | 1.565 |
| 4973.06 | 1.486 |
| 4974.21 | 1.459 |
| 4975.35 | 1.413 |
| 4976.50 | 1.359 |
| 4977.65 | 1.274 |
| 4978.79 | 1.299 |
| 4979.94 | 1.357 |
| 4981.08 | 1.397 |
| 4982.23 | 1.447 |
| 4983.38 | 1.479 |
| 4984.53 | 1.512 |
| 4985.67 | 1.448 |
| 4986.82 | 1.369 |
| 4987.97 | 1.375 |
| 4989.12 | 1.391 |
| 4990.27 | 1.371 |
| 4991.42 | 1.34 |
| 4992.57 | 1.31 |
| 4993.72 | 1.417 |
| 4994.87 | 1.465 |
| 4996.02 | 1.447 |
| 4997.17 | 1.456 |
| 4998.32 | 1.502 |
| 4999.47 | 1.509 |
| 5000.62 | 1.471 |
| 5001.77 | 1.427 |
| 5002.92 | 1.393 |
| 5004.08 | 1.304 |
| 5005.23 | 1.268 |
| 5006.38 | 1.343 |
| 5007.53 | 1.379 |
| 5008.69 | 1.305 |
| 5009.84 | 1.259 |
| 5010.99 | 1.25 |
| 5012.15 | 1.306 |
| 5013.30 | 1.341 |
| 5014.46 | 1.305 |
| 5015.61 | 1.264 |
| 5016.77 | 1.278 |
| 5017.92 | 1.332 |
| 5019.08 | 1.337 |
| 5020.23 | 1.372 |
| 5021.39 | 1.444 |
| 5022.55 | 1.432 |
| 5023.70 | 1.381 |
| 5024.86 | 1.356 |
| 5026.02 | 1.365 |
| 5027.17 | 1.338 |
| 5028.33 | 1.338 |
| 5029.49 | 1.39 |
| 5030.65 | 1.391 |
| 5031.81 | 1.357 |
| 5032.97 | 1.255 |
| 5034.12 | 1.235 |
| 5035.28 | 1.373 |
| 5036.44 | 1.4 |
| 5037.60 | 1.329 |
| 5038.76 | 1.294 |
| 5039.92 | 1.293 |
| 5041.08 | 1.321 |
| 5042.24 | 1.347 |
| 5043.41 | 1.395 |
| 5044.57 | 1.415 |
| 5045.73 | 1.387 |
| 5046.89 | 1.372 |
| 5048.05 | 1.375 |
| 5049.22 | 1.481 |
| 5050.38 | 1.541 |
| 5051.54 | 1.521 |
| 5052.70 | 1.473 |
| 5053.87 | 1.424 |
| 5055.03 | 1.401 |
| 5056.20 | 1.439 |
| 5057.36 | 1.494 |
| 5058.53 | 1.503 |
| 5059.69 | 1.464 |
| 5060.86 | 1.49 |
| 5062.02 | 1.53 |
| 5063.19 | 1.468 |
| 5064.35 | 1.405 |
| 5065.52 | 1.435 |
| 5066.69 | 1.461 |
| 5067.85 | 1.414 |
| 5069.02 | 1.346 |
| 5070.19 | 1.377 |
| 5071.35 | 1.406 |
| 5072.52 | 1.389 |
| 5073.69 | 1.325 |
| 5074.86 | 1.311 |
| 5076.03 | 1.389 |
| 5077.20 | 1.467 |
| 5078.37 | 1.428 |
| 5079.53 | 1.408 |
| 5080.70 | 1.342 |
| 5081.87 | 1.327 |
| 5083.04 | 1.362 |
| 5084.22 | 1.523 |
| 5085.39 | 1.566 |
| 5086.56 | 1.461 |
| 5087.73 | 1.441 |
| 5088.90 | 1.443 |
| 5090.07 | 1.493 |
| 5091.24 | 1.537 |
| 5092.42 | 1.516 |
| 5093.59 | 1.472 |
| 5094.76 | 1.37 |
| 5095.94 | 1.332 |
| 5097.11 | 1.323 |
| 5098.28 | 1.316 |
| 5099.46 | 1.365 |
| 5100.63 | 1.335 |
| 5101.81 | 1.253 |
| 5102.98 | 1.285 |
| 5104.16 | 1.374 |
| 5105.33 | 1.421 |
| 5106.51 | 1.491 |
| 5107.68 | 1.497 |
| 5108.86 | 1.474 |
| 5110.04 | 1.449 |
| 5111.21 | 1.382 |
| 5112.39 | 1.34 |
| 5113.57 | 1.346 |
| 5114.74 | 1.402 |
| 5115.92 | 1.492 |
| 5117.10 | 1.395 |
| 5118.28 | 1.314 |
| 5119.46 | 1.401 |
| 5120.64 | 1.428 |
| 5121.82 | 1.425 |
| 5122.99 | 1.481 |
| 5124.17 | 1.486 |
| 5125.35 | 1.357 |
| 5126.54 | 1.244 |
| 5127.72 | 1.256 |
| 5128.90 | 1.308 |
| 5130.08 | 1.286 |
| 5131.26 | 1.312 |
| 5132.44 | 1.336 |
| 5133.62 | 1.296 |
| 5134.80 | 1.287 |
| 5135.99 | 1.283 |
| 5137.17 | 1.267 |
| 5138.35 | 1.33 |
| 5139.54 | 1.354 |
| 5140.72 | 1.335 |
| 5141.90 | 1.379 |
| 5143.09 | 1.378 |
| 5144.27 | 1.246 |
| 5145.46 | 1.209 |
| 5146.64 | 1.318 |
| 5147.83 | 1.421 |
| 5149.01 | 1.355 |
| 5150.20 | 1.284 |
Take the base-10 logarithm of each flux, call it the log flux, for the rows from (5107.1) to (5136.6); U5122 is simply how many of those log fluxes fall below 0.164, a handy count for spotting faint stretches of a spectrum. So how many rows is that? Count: 20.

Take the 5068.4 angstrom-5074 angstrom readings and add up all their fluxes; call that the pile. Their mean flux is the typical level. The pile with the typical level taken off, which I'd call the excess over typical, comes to 5.5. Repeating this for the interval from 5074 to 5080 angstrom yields 5.6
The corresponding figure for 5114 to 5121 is 7.0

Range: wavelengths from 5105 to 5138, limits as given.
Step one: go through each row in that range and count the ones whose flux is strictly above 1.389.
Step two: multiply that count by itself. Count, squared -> 169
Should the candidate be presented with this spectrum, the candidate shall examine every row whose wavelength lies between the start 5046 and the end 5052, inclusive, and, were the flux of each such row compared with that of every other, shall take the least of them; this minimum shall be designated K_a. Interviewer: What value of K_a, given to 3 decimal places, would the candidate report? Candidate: 1.372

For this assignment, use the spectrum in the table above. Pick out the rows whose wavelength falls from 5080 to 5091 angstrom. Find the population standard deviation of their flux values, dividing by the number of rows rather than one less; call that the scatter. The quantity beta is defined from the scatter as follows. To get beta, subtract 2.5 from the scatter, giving -2.42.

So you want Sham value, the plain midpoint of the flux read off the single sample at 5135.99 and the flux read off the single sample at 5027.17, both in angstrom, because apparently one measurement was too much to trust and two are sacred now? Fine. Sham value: 1.31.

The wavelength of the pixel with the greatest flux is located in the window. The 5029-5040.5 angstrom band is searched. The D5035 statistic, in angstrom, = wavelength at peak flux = 5036.44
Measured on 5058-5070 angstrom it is 5062.02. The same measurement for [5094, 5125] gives 5107.68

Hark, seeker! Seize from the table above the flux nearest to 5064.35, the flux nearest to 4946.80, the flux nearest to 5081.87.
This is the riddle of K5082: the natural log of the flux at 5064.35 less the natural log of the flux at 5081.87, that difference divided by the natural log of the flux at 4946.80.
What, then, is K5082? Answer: 0.15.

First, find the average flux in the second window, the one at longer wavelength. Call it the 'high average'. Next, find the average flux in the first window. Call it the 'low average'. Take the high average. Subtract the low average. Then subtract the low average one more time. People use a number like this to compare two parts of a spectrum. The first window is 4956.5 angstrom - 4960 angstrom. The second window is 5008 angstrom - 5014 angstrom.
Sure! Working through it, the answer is -1.61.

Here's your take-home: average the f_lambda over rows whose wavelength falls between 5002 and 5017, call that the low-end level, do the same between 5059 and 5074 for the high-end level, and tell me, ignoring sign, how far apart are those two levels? 0.12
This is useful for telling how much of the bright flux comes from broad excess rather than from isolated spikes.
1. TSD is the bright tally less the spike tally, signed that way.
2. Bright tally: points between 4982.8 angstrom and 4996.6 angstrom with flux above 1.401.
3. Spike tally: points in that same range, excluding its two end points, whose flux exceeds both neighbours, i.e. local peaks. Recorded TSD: 3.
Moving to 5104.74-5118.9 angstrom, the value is 5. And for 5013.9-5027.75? 0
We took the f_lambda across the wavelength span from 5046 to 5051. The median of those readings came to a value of 1.43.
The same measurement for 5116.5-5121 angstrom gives 1.40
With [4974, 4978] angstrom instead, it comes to 1.39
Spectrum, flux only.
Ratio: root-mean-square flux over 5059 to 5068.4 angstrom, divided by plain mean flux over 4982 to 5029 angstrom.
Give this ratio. 1.06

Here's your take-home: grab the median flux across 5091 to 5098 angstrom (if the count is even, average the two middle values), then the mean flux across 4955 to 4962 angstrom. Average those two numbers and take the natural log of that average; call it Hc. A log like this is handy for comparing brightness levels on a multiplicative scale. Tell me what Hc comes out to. 0.37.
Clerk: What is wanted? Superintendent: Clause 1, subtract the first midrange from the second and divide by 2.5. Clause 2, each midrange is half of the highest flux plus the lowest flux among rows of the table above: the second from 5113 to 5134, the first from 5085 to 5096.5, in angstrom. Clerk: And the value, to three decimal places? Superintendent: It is -0.032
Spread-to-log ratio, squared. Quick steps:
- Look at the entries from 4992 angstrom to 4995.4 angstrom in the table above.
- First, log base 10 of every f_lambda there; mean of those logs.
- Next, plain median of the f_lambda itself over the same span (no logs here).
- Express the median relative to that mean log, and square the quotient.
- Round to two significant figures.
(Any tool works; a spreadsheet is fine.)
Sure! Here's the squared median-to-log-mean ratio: 96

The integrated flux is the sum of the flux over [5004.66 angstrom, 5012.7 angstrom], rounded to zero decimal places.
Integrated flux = 9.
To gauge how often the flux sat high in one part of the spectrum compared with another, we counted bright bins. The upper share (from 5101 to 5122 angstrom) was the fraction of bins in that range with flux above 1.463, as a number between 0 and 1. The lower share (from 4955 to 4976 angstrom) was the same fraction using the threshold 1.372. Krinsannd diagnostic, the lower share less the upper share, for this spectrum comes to 0.7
